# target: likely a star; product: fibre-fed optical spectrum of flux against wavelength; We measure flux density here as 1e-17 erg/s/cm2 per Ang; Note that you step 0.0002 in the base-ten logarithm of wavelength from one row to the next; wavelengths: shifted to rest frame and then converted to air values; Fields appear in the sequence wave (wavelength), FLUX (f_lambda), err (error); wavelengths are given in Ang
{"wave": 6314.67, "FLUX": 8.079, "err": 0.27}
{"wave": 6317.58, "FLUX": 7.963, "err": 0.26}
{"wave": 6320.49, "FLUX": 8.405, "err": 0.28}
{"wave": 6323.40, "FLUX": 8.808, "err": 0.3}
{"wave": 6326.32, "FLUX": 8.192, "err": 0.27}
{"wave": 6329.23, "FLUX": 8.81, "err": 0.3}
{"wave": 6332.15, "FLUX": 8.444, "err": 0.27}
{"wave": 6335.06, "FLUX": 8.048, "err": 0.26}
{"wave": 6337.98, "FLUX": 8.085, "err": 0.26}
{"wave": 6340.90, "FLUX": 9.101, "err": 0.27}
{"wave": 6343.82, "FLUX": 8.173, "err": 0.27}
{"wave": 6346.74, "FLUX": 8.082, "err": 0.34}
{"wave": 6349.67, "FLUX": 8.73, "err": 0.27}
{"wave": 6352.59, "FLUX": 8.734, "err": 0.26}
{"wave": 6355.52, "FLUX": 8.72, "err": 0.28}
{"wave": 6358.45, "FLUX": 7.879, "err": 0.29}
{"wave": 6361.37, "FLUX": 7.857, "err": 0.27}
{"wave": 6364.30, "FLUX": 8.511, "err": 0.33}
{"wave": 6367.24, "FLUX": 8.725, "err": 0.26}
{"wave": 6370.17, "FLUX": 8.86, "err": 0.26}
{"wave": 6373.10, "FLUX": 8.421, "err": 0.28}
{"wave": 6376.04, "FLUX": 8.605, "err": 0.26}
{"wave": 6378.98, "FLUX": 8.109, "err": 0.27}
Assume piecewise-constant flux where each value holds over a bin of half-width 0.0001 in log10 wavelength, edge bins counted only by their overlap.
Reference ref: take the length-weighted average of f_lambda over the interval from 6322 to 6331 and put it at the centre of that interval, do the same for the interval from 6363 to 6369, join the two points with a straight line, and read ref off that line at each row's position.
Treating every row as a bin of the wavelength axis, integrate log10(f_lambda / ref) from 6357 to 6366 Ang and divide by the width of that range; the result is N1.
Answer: -0.0275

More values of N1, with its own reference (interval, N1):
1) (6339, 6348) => -0.0089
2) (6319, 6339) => -0.0098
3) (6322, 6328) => -0.0043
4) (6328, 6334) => -0.0007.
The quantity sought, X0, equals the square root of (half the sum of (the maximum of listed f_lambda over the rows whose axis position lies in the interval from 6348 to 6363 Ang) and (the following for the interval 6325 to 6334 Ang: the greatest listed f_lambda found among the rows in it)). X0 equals 2.96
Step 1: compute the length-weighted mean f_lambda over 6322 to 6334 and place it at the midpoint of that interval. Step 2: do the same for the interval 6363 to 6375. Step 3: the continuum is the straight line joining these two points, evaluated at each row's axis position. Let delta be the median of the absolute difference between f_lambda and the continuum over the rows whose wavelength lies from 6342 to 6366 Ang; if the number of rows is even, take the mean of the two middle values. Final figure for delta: 0.27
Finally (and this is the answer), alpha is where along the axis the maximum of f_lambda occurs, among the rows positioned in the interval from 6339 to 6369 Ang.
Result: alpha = 6340.90 Ang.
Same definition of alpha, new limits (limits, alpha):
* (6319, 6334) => 6329.23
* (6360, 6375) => 6370.17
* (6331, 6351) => 6340.90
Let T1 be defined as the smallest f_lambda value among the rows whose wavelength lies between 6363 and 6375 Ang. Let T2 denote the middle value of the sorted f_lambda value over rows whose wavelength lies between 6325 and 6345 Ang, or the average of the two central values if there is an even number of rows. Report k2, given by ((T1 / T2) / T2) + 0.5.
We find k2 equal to 0.625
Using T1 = 8.421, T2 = 8.2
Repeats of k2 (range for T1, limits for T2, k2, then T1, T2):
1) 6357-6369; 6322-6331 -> 0.601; 7.857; 8.8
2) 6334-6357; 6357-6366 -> 0.630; 8.048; 7.9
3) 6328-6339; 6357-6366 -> 0.630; 8.048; 7.9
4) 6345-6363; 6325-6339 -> 0.617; 7.857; 8.2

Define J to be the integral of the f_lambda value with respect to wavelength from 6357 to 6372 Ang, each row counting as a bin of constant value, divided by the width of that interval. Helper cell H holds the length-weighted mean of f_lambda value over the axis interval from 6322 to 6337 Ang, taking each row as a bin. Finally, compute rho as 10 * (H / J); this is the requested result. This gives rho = 10.1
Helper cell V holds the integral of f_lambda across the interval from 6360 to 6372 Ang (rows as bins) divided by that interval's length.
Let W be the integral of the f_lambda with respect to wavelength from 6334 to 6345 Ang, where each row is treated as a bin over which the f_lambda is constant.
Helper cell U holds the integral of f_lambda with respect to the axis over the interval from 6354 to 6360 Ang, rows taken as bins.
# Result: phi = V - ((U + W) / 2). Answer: -62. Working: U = 50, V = 8.49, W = 92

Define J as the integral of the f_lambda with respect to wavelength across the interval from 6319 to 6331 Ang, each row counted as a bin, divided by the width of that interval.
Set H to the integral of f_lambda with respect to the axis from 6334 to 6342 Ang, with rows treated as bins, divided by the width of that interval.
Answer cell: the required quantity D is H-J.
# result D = -0.1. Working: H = 8.40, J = 8.54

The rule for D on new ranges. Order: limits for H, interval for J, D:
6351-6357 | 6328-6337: 0.3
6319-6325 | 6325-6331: 0.1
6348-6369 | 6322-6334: -0.1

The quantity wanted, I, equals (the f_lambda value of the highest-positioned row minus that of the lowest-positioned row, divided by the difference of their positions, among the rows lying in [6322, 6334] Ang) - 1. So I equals -1.04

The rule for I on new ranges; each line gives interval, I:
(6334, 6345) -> -0.99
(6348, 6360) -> -1.10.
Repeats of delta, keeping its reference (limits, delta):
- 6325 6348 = 0.44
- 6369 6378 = 0.21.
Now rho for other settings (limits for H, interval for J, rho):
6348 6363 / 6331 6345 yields 10.0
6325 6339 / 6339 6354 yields 9.7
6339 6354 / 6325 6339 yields 10.3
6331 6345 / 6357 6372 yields 10.0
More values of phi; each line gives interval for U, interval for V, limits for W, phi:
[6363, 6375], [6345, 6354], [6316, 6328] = -93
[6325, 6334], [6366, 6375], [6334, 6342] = -63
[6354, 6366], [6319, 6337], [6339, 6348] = -79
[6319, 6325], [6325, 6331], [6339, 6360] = -106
